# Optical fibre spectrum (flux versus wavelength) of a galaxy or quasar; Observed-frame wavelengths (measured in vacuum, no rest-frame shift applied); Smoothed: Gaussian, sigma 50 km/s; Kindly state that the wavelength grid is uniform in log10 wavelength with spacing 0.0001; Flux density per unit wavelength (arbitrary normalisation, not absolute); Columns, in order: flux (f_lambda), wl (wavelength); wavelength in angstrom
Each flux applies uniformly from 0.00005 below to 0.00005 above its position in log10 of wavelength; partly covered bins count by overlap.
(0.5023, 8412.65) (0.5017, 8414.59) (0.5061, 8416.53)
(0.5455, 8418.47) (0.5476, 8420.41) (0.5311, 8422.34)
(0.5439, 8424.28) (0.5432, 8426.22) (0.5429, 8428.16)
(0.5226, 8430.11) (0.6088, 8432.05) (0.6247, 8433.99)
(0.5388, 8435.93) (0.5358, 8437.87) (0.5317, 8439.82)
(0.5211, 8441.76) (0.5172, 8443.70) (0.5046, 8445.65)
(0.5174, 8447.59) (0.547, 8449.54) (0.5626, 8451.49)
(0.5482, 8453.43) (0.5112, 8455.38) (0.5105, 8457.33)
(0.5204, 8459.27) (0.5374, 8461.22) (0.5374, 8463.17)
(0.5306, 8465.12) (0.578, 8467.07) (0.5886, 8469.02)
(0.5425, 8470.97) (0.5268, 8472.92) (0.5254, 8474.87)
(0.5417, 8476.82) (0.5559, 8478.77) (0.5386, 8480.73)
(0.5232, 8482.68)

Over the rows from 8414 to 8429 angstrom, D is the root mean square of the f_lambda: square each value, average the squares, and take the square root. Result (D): 0.533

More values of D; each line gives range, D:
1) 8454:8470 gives 0.540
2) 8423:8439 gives 0.559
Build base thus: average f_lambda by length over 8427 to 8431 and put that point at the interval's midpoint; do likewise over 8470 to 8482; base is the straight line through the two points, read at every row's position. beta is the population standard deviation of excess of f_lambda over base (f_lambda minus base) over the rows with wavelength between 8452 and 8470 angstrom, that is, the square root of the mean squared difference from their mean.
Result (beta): 0.026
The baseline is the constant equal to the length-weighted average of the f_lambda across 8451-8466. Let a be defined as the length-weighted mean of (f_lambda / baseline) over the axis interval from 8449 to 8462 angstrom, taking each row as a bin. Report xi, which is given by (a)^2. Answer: 1.008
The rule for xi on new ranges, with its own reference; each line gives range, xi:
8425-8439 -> 1.105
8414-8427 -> 1.003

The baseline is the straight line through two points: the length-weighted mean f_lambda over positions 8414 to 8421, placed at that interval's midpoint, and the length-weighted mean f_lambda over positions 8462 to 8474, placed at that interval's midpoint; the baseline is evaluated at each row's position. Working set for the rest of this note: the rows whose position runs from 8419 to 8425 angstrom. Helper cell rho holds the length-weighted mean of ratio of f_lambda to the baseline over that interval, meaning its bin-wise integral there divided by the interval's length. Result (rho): 1.03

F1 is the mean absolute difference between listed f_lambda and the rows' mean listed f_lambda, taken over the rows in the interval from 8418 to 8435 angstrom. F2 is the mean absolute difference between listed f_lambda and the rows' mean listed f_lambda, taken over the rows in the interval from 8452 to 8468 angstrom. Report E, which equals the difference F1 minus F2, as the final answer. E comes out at 0.011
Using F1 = 0.027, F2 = 0.016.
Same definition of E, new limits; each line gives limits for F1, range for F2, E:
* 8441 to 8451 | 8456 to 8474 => -0.009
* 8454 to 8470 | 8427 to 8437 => -0.017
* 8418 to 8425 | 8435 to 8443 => 0.000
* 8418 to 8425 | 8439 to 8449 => -0.001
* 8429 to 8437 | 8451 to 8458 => 0.021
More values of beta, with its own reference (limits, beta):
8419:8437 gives 0.033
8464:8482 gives 0.021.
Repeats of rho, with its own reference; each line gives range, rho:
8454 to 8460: 0.95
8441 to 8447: 0.96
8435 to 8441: 1.00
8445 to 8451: 0.98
